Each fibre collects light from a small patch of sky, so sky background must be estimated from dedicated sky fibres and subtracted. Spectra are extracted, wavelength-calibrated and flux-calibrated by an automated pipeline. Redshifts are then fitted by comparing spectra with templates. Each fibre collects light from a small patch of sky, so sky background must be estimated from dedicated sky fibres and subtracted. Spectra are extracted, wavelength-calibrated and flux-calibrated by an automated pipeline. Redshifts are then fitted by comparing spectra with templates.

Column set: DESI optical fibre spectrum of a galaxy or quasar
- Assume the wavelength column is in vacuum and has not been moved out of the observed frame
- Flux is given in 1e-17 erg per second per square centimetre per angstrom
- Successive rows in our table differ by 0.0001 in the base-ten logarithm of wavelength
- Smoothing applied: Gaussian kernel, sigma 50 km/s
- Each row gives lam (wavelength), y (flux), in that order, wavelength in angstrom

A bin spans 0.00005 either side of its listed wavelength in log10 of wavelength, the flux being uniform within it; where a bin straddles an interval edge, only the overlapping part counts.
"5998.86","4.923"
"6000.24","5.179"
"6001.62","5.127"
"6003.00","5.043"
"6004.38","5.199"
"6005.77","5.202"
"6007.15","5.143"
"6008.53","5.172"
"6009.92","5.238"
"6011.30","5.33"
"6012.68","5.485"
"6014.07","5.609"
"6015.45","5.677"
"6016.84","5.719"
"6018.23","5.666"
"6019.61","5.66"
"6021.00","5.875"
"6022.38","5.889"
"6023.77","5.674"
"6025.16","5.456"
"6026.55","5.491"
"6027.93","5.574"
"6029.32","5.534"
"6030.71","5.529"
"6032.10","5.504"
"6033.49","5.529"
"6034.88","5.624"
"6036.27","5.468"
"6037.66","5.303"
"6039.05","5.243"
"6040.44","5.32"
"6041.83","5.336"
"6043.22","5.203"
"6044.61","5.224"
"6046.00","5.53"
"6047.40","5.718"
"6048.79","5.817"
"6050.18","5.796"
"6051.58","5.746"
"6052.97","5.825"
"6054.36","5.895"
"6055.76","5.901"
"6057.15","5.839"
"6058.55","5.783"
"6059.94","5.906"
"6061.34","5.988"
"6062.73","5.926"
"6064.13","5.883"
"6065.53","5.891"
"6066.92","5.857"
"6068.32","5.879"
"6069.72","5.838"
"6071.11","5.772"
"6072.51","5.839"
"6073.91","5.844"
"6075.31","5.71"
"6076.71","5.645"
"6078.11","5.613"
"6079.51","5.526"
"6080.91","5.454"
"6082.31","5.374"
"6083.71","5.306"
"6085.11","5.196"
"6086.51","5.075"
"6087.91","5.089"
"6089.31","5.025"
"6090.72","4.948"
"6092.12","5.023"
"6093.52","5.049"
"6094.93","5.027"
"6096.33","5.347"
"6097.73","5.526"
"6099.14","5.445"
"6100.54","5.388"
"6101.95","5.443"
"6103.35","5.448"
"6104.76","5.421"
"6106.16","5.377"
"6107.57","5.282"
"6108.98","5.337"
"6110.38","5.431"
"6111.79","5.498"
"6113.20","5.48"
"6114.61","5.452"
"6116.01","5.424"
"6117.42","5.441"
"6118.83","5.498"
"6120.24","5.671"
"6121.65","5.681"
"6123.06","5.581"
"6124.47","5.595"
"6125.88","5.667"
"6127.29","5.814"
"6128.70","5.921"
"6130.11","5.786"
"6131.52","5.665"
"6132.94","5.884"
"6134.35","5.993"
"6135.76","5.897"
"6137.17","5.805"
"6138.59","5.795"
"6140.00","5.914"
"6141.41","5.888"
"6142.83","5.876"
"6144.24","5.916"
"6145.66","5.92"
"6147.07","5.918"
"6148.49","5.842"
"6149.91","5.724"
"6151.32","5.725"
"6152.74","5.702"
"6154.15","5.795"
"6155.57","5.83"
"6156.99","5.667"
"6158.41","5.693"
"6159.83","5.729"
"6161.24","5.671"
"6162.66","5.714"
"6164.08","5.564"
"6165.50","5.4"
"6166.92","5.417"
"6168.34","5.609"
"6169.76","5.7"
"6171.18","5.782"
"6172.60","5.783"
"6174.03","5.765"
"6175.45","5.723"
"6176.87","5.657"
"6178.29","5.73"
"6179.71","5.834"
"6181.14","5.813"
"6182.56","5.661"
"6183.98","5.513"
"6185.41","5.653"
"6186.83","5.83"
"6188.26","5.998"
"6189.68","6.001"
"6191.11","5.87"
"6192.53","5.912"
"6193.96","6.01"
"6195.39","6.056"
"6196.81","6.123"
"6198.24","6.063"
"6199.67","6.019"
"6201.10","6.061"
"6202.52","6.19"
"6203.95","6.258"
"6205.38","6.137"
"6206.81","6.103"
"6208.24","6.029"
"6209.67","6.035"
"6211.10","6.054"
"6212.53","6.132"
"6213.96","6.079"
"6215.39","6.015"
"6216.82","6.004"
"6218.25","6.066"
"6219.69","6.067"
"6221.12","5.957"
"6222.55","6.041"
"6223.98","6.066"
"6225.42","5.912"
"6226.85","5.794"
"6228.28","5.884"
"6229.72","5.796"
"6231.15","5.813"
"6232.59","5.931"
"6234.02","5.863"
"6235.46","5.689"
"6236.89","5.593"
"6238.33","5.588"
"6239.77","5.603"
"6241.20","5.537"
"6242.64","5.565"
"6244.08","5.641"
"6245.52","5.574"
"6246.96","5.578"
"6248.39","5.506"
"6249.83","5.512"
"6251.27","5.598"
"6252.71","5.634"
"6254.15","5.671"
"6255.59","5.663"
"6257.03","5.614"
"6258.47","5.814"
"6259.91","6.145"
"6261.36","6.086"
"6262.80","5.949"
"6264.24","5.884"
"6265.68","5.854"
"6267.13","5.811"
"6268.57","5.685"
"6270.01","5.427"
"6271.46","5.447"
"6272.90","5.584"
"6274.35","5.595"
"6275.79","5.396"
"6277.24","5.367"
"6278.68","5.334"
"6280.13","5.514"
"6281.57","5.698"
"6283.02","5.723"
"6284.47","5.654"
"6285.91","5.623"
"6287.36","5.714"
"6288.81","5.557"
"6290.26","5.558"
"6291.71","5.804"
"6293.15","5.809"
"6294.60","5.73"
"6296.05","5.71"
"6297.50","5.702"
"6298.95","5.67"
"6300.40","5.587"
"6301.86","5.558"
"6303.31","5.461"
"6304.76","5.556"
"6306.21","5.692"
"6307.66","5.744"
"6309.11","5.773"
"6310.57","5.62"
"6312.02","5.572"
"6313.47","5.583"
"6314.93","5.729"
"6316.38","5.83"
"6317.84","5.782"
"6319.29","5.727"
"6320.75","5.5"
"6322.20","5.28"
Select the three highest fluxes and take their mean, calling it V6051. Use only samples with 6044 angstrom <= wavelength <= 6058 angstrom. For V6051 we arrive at 5.88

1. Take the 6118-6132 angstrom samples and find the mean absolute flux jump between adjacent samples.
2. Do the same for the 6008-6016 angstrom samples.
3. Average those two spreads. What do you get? 0.099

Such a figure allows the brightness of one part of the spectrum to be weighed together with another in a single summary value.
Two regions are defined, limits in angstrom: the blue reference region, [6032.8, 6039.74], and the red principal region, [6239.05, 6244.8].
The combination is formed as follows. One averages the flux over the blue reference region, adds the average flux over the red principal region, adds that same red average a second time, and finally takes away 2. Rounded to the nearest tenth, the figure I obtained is 14.6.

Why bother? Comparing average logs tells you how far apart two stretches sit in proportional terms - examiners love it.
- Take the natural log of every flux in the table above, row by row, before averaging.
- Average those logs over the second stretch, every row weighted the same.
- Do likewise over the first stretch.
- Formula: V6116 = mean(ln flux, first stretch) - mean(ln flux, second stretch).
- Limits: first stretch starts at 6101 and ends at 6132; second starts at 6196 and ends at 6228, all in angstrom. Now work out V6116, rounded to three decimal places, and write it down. -0.089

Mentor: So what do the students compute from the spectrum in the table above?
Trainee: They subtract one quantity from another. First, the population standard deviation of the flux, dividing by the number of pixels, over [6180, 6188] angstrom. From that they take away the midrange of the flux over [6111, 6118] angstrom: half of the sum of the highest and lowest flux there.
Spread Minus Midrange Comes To -5.34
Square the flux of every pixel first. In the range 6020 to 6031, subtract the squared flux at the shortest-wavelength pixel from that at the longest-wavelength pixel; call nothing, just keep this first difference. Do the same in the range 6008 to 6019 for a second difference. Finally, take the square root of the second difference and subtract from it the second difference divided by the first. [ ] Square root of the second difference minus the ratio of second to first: 3.7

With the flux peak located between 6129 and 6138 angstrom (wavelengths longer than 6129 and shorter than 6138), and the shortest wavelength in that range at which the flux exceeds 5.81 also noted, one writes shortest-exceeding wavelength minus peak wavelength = -1.4 angstrom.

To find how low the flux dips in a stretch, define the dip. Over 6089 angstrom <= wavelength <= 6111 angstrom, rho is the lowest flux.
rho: 4.948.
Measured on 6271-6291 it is 5.334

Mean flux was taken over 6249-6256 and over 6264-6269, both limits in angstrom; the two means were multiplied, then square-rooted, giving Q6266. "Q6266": 5.71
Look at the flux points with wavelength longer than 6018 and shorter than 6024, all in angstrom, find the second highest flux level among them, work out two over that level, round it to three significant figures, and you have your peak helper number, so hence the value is 0.340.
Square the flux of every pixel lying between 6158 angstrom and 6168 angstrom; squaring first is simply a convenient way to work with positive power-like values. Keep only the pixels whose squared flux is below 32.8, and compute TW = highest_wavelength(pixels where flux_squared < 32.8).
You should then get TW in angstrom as 6166.92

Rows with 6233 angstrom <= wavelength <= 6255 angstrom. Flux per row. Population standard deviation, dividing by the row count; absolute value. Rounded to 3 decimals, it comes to 0.084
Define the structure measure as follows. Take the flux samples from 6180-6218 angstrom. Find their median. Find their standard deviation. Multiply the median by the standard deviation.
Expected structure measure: 1.0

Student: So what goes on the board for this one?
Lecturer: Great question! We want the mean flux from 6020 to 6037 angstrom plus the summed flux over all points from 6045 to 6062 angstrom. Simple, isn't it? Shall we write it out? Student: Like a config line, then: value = 75.3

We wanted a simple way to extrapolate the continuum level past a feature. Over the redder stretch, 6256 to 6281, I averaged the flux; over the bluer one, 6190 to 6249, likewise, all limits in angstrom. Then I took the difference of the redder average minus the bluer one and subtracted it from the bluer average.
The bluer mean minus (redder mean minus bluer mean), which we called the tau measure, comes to 6.1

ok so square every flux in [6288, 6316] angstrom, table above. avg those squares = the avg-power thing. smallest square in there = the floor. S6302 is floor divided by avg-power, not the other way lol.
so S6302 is 0.93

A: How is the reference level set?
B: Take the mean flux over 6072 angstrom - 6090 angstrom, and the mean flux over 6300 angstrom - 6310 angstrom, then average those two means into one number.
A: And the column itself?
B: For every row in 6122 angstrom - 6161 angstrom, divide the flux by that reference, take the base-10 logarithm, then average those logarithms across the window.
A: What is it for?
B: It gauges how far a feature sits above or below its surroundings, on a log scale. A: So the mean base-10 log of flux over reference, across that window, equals 0.020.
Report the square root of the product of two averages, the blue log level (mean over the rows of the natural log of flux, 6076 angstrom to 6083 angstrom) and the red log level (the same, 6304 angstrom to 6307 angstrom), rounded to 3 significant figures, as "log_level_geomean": 1.72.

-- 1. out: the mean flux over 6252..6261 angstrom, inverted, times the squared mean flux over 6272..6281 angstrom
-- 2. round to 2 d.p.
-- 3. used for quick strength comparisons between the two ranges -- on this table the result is 5.19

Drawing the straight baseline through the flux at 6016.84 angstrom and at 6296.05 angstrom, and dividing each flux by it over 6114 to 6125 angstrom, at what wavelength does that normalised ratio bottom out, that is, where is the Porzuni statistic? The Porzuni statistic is 6116.01 angstrom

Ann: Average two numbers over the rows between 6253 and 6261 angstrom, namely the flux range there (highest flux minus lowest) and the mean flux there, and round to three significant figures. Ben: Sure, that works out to 3.16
